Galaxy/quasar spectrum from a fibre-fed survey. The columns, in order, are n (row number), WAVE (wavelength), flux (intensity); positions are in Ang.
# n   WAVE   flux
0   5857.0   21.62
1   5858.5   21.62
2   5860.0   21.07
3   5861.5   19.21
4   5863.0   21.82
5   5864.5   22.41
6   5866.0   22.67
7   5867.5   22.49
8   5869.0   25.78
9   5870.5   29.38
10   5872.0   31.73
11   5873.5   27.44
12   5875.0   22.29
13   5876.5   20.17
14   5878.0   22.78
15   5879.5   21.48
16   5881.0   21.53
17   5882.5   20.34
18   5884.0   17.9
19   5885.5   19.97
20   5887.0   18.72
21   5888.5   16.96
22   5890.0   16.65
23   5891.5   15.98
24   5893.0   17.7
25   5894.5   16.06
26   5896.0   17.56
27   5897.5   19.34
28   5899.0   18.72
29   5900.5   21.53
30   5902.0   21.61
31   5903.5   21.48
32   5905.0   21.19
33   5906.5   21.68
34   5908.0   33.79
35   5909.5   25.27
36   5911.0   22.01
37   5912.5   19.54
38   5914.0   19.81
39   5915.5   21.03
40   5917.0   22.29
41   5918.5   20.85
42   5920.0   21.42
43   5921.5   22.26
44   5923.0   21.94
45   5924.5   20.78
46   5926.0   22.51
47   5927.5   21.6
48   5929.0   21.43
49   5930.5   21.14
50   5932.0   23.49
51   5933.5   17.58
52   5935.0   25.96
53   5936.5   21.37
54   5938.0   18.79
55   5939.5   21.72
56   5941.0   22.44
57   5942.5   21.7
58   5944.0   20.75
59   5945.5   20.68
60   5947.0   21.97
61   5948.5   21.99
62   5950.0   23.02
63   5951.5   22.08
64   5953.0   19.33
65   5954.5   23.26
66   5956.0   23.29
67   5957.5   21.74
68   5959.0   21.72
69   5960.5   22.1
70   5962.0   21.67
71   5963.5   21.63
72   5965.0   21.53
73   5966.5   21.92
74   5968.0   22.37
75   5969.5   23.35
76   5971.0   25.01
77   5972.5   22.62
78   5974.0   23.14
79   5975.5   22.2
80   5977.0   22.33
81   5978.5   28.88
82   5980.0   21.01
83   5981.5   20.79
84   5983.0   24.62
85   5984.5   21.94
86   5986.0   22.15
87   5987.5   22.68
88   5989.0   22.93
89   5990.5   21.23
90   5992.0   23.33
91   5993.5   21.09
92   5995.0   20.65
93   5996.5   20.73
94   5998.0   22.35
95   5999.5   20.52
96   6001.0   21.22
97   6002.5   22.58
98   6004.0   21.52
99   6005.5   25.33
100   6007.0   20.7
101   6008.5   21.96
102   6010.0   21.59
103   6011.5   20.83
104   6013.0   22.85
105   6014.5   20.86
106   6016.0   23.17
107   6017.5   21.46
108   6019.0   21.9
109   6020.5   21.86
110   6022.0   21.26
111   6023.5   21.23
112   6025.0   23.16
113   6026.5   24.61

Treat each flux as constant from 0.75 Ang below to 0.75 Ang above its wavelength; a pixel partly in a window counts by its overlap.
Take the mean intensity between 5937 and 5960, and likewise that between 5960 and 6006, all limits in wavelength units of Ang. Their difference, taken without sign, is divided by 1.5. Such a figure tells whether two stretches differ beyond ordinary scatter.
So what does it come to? 0.5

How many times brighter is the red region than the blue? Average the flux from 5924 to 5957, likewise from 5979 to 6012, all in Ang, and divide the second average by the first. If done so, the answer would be 1.01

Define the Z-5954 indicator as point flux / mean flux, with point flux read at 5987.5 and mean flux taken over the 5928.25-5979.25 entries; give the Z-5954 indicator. 1.02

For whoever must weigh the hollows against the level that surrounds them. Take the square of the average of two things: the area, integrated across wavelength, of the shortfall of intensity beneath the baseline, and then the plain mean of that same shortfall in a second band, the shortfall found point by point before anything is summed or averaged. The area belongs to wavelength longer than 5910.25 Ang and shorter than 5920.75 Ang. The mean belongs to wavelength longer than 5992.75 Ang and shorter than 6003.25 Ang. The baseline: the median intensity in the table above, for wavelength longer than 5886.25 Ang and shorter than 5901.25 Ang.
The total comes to 380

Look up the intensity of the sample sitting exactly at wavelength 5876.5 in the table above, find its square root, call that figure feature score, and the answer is 4.49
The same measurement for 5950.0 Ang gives 4.80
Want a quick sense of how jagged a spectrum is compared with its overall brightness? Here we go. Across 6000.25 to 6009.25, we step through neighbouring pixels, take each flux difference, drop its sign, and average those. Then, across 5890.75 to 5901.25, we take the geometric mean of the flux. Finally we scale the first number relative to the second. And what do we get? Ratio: 0.13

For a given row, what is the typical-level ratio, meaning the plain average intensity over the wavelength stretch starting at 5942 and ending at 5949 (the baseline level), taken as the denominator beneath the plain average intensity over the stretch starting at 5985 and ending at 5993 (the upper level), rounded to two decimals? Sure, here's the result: 1.05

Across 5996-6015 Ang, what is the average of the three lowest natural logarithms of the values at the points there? 3.03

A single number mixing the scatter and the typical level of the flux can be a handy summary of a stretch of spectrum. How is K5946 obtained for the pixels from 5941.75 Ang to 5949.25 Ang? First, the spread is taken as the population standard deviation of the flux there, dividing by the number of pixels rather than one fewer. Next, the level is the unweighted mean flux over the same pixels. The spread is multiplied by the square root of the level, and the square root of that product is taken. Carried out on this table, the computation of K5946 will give 1.6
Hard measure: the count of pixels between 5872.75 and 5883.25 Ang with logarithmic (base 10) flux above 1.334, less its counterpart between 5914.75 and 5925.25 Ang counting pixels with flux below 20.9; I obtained 1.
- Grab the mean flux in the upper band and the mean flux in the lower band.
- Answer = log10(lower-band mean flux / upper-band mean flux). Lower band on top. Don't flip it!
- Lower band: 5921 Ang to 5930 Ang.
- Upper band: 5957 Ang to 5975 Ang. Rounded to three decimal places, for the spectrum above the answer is -0.013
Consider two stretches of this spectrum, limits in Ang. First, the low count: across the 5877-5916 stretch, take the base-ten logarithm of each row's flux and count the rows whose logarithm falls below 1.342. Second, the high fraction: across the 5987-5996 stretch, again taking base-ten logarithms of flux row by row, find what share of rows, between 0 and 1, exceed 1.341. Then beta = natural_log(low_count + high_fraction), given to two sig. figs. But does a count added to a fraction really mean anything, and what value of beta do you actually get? 3.1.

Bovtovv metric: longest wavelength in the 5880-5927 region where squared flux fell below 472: 5924.5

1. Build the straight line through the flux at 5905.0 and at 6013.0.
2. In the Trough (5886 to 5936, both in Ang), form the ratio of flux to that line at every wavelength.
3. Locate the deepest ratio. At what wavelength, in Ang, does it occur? 5891.5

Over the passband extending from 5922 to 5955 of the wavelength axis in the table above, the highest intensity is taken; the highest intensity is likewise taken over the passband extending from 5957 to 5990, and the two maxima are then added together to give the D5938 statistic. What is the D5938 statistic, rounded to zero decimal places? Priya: 55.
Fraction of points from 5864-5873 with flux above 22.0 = 1.0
